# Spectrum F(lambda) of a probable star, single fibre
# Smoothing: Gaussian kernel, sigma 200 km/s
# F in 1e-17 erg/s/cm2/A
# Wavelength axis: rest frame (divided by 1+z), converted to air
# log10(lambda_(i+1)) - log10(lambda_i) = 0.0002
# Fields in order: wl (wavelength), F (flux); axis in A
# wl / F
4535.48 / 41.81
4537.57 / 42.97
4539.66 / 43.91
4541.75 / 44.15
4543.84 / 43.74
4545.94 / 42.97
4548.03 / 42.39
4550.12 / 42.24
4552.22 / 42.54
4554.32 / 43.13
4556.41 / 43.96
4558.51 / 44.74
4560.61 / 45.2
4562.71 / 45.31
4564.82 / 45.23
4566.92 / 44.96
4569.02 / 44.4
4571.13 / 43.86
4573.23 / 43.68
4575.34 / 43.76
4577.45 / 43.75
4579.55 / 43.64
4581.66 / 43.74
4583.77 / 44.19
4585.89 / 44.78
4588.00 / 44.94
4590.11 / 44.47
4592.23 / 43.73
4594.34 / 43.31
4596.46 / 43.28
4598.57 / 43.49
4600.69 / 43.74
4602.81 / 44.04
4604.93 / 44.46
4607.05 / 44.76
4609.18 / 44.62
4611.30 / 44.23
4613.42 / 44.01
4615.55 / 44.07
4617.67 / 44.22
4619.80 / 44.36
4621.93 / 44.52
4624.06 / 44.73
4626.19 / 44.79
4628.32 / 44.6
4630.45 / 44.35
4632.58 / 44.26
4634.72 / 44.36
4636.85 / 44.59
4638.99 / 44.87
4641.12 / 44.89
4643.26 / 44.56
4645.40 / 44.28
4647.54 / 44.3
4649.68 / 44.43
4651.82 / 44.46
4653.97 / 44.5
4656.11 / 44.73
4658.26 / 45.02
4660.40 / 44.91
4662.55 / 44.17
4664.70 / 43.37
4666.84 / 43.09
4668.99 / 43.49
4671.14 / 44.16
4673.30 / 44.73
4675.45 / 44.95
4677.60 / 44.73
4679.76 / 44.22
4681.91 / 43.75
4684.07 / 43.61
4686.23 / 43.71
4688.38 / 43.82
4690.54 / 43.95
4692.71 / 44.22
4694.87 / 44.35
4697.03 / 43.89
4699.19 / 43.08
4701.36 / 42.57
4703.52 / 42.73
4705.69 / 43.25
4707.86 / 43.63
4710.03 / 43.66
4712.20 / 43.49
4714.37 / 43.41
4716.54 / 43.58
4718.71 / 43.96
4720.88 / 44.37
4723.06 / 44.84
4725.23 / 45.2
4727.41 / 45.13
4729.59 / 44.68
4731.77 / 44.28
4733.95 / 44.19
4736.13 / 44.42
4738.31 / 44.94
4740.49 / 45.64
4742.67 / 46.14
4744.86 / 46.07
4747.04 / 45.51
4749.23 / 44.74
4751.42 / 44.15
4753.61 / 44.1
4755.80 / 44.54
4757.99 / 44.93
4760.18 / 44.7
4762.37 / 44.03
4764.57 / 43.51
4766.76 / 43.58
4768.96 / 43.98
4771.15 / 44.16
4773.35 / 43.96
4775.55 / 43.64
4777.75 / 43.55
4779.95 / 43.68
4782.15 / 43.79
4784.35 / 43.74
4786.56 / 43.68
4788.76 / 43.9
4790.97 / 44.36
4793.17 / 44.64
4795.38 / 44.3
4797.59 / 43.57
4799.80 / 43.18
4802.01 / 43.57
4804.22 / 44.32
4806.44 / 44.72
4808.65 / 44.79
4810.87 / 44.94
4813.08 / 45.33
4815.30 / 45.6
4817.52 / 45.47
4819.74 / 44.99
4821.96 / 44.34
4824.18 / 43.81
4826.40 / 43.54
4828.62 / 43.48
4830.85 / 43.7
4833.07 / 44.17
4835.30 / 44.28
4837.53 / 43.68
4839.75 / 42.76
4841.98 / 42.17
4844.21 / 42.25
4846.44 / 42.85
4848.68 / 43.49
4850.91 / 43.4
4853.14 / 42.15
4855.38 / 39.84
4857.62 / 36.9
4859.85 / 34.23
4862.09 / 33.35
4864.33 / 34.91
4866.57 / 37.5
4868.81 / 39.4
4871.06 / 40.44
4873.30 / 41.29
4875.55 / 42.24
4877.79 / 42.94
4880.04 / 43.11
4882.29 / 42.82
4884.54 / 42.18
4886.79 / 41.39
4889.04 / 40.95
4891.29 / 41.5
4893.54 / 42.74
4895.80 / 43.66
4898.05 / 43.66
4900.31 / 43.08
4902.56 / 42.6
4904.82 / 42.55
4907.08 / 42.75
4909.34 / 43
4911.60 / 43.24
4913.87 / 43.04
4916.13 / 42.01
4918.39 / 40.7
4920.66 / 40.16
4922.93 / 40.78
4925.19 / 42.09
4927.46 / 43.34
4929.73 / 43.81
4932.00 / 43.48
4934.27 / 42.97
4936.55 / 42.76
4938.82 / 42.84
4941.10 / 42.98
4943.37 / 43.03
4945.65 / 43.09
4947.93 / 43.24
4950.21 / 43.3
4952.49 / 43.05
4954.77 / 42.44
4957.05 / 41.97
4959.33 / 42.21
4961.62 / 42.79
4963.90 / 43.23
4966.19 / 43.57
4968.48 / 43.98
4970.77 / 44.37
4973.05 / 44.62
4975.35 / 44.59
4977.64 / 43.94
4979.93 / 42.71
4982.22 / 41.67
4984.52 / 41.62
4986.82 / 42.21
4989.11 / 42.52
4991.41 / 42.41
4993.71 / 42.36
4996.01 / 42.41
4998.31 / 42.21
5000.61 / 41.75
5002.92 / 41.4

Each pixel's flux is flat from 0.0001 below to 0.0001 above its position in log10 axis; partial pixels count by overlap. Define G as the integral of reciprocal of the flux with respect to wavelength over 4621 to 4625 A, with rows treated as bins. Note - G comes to 0.090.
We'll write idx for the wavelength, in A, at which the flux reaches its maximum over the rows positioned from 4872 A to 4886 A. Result 4880.04 A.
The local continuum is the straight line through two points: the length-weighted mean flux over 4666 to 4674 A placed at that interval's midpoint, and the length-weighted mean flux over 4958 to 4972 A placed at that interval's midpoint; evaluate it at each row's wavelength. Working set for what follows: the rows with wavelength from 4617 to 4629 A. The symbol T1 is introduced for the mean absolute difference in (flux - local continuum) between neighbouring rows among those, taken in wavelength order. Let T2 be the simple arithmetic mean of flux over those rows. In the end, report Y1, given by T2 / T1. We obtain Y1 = 289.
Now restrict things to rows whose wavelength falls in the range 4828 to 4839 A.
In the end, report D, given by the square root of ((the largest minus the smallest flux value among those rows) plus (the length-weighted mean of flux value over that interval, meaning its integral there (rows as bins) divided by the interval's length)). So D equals 6.68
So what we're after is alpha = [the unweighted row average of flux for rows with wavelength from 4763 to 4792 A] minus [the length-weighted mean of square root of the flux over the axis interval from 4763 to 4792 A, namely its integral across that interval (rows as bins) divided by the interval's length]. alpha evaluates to 37.2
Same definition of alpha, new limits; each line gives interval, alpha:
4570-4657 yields 37.6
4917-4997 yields 36.2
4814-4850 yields 37.2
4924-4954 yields 36.5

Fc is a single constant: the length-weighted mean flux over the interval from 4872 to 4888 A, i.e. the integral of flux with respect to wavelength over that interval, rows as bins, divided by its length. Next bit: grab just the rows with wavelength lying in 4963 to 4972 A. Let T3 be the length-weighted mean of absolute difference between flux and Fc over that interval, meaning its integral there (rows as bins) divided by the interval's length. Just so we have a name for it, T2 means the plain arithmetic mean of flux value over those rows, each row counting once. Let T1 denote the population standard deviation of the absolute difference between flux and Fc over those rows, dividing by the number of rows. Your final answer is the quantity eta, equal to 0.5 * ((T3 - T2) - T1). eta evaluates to -21.33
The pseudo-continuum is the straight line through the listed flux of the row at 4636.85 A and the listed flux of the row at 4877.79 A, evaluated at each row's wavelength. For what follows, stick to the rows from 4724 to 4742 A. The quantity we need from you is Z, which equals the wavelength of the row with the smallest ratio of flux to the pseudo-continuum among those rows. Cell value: 4733.95 A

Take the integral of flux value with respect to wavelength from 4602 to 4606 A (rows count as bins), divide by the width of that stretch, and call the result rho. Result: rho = 44.3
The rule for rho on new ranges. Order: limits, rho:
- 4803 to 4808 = 44.5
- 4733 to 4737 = 44.3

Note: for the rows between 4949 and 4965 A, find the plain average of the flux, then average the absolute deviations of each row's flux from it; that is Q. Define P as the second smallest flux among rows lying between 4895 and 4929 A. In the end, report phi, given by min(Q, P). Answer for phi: 0.43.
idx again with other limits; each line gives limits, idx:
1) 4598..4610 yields 4607.05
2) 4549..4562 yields 4560.61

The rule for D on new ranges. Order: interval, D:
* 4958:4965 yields 6.62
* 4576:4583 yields 6.62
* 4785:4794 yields 6.71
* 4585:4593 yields 6.76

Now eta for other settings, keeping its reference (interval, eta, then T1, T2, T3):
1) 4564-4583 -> -21.42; 0.6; 44.1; 1.9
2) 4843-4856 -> -21.15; 0.8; 42.3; 0.9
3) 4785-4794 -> -21.33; 0.4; 44.1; 1.9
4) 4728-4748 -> -21.48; 0.7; 45.1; 2.8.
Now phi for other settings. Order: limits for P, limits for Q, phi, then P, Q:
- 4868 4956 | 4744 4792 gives 0.50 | 40.16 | 0.50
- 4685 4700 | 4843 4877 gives 2.85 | 43.71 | 2.85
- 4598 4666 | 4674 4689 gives 0.45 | 43.49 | 0.45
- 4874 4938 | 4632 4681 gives 0.37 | 40.7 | 0.37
